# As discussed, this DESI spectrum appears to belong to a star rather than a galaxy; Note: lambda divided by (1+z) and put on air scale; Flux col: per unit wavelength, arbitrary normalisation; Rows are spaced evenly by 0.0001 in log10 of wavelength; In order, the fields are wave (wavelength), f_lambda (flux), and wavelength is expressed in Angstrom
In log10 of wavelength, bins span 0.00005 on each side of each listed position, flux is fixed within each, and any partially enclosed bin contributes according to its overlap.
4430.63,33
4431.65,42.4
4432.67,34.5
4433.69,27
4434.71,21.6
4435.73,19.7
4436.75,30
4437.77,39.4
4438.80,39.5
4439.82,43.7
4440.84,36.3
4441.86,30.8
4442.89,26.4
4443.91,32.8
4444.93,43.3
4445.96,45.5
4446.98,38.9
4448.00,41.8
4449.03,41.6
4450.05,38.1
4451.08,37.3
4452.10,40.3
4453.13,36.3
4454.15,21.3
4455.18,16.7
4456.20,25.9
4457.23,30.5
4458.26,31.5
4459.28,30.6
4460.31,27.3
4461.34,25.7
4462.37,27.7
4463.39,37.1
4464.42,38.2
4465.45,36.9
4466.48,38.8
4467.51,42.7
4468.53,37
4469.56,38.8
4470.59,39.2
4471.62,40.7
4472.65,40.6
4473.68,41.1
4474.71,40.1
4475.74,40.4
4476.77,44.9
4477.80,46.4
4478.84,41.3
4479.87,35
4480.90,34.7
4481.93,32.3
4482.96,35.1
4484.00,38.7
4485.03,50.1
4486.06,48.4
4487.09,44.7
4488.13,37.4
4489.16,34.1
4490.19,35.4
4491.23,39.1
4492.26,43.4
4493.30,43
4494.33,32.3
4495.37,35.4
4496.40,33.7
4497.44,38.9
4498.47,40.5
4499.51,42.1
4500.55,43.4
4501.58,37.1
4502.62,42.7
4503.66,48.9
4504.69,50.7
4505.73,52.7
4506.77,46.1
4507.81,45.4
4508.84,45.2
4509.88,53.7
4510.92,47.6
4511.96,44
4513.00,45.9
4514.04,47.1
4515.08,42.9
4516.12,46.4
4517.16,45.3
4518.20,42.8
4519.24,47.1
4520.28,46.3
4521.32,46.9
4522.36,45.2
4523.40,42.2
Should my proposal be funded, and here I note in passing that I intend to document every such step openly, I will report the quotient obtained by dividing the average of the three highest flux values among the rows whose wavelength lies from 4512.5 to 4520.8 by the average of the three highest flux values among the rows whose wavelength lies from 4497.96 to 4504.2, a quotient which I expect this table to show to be 1.04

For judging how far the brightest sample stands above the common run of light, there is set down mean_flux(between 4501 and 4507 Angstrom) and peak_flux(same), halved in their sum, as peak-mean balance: 49.5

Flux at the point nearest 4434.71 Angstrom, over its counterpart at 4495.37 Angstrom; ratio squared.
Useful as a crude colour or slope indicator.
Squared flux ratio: 0.37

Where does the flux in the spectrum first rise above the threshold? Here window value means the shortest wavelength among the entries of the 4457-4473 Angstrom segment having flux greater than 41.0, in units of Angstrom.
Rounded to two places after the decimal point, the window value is 4467.51 Angstrom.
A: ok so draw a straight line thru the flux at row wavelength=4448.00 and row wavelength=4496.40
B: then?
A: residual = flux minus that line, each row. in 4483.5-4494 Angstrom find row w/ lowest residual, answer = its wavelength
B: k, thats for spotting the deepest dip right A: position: 4489.16 Angstrom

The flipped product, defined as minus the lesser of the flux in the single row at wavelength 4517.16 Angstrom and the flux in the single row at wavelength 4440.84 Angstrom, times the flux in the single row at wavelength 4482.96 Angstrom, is -1274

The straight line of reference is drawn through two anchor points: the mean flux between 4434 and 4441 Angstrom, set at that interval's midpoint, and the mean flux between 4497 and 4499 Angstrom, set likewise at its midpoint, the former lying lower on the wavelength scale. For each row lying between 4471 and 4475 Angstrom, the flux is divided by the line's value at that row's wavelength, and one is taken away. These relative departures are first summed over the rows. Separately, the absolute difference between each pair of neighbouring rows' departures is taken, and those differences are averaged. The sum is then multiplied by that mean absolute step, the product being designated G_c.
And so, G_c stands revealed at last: 0.006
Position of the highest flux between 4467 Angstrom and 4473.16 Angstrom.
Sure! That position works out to 4467.51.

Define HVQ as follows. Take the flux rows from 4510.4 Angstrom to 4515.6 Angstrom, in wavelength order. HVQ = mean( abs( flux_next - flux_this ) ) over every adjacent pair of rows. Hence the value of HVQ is 2.7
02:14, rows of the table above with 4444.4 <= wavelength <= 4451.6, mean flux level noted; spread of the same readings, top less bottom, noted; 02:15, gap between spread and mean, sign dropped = 33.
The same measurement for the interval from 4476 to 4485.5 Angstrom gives 22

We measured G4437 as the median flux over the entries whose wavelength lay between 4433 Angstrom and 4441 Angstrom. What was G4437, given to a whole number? 33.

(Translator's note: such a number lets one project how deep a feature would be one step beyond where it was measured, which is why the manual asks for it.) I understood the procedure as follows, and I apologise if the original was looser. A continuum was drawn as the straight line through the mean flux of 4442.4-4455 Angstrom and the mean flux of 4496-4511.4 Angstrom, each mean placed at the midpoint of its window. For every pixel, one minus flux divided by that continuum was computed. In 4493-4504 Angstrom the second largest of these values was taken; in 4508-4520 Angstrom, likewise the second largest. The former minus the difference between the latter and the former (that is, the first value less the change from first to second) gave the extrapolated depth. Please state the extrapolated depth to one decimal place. 0.4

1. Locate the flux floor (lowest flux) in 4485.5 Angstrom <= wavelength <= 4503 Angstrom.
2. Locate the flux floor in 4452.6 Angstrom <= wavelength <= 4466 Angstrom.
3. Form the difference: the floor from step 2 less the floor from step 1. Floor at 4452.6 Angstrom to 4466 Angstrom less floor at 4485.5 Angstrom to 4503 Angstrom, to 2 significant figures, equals -16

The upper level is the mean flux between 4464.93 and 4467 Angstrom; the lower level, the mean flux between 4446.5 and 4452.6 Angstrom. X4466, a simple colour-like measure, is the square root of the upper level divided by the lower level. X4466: 0.98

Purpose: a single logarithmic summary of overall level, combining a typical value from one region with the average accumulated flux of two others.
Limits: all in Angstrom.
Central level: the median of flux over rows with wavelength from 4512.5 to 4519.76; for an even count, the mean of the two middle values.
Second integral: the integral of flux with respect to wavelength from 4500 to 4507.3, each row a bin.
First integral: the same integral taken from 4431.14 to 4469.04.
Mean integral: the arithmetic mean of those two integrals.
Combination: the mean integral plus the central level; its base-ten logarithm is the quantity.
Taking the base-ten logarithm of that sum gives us 2.93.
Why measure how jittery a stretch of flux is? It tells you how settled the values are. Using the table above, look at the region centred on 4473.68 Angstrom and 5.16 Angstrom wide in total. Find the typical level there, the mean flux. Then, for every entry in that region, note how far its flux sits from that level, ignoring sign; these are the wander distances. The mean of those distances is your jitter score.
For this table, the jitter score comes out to 0.3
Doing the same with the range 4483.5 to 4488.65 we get 4.6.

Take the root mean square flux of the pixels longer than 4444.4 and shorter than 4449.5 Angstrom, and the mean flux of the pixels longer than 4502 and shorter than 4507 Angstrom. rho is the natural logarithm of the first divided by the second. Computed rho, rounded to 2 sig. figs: -0.13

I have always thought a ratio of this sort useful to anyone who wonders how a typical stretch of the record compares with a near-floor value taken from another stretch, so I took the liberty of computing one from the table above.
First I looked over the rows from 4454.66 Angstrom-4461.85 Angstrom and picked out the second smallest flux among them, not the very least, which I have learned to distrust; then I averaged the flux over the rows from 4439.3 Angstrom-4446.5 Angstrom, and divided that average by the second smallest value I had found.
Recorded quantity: 1.44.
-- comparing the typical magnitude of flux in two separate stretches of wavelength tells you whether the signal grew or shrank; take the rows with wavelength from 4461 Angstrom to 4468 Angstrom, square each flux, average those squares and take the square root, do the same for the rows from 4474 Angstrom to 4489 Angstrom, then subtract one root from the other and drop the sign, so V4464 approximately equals 5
